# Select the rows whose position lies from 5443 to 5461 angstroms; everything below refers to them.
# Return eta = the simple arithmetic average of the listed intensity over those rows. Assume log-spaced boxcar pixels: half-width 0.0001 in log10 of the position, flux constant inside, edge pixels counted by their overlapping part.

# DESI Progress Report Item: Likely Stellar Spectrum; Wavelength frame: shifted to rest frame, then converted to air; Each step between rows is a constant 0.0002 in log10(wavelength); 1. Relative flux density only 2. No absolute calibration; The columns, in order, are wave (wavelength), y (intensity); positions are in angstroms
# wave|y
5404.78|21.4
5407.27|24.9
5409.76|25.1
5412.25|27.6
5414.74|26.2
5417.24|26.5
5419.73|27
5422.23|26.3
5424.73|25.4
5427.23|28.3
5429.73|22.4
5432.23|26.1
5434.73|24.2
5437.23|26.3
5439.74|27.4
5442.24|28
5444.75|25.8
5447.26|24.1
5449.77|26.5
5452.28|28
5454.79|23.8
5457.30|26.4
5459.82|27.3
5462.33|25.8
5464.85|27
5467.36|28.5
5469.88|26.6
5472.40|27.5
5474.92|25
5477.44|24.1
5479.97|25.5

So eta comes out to 26.0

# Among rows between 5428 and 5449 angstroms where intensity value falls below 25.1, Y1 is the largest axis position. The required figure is 5447.26 angstroms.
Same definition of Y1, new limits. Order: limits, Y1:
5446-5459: 5454.79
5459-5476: 5474.92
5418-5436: 5434.73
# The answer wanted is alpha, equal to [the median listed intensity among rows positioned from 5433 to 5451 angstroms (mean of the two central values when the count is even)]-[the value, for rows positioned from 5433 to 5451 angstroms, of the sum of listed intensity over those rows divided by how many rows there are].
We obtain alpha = 0.26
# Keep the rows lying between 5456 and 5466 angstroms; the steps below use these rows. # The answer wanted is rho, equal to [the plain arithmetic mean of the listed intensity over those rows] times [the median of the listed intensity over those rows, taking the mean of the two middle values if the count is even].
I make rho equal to 711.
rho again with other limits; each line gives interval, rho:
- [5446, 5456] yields 648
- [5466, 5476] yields 728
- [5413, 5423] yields 700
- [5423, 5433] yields 658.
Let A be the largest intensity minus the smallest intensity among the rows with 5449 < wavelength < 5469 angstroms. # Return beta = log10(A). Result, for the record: 0.67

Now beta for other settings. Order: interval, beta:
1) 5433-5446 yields 0.58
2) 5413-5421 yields -0.10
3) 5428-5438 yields 0.59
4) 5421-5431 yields 0.77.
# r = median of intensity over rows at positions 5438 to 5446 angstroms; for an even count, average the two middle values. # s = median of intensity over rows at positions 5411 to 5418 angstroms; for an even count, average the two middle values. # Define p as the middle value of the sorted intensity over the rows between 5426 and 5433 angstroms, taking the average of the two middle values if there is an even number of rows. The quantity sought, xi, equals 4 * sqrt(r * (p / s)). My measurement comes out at 20.8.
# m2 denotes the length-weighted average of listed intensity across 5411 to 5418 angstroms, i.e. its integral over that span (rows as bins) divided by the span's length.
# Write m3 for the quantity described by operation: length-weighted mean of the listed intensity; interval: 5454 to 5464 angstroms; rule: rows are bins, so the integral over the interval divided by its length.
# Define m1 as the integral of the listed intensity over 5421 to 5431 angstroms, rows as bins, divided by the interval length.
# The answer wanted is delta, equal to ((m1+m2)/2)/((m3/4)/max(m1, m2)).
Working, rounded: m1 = 25.6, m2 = 26.8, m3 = 26.0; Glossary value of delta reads 108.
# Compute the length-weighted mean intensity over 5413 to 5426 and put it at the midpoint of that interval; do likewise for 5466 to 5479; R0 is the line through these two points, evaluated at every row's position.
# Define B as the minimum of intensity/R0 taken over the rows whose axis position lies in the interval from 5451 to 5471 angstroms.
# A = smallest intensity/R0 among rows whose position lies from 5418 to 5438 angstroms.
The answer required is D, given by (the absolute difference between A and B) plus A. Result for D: 0.90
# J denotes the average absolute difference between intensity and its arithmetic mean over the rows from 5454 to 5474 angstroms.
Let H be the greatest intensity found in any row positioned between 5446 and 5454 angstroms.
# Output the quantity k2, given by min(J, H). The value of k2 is 1.0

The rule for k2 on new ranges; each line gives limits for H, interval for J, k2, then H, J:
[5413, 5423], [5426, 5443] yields 1.6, 27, 1.6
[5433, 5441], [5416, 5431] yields 1.4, 27.4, 1.4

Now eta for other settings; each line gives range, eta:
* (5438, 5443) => 27.7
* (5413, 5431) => 26.0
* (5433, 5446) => 26.3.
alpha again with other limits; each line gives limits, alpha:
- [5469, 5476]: 0.23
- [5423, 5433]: 0.20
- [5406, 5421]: 0.13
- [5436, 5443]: 0.17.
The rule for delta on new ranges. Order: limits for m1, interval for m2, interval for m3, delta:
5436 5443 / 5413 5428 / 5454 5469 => 110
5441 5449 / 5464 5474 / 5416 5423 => 110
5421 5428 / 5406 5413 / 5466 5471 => 101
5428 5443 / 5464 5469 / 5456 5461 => 111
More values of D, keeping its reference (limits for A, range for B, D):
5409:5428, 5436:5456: 1.00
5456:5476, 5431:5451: 0.98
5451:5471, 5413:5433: 0.96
